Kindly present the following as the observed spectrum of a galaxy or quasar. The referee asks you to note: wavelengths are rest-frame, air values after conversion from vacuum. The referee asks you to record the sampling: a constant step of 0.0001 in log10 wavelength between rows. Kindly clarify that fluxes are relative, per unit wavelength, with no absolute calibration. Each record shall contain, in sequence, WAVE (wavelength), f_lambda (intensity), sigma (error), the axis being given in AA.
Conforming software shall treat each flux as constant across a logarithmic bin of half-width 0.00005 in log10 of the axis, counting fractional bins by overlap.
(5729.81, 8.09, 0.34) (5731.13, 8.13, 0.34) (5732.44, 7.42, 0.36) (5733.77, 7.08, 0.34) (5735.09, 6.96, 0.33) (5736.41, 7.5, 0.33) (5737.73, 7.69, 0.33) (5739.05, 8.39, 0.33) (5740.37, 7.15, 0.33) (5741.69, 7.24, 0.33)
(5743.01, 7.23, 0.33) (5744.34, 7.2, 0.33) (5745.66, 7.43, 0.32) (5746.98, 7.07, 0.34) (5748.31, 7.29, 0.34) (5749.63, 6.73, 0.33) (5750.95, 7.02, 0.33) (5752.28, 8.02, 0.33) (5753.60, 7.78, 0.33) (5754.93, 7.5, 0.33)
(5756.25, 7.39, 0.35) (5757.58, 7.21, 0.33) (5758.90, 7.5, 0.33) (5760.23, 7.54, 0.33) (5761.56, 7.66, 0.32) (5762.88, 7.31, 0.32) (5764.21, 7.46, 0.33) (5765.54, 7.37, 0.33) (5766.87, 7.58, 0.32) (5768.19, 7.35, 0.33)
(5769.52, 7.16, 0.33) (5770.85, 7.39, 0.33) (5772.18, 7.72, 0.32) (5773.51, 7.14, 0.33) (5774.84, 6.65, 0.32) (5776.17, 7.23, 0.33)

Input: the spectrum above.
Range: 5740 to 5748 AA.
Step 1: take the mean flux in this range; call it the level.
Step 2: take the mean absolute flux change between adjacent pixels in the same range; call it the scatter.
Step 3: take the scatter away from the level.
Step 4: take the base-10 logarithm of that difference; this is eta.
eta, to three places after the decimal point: 0.850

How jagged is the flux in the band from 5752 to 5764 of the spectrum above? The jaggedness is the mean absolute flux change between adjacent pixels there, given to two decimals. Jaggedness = 0.20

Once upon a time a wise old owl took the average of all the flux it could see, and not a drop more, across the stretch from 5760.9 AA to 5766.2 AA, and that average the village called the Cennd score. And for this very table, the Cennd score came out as 7.45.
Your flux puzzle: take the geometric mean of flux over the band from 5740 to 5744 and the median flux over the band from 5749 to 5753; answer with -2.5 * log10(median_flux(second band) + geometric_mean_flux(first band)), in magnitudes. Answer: -2.88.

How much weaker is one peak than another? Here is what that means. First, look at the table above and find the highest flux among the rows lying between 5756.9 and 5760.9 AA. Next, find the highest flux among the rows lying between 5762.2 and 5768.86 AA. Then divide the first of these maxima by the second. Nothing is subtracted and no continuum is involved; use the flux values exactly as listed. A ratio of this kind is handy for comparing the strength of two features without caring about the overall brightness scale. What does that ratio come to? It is 0.99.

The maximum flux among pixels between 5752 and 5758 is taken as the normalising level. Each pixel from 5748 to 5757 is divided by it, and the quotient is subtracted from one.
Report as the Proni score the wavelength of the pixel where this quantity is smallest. 5752.28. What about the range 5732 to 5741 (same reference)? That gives 5739.05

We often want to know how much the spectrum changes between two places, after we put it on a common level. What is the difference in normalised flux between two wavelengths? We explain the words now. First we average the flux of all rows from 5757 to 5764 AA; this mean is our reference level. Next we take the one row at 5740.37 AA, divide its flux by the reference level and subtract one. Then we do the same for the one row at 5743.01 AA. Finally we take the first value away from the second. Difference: 0.01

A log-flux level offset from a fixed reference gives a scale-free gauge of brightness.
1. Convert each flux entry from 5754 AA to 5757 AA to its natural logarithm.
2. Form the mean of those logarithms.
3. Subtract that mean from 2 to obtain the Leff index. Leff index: -0.008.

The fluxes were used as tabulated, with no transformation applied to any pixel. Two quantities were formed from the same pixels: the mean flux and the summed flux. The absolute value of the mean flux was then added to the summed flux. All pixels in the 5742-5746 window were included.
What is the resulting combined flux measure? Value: 29.1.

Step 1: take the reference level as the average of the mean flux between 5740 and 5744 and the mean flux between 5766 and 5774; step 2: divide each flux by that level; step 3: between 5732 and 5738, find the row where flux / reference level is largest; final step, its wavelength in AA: 5737.73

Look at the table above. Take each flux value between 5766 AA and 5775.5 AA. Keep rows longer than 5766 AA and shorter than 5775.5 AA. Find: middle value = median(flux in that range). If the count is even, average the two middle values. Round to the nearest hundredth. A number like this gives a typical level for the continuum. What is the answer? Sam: 7.35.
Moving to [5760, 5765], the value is 7.50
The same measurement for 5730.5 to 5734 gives 7.42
